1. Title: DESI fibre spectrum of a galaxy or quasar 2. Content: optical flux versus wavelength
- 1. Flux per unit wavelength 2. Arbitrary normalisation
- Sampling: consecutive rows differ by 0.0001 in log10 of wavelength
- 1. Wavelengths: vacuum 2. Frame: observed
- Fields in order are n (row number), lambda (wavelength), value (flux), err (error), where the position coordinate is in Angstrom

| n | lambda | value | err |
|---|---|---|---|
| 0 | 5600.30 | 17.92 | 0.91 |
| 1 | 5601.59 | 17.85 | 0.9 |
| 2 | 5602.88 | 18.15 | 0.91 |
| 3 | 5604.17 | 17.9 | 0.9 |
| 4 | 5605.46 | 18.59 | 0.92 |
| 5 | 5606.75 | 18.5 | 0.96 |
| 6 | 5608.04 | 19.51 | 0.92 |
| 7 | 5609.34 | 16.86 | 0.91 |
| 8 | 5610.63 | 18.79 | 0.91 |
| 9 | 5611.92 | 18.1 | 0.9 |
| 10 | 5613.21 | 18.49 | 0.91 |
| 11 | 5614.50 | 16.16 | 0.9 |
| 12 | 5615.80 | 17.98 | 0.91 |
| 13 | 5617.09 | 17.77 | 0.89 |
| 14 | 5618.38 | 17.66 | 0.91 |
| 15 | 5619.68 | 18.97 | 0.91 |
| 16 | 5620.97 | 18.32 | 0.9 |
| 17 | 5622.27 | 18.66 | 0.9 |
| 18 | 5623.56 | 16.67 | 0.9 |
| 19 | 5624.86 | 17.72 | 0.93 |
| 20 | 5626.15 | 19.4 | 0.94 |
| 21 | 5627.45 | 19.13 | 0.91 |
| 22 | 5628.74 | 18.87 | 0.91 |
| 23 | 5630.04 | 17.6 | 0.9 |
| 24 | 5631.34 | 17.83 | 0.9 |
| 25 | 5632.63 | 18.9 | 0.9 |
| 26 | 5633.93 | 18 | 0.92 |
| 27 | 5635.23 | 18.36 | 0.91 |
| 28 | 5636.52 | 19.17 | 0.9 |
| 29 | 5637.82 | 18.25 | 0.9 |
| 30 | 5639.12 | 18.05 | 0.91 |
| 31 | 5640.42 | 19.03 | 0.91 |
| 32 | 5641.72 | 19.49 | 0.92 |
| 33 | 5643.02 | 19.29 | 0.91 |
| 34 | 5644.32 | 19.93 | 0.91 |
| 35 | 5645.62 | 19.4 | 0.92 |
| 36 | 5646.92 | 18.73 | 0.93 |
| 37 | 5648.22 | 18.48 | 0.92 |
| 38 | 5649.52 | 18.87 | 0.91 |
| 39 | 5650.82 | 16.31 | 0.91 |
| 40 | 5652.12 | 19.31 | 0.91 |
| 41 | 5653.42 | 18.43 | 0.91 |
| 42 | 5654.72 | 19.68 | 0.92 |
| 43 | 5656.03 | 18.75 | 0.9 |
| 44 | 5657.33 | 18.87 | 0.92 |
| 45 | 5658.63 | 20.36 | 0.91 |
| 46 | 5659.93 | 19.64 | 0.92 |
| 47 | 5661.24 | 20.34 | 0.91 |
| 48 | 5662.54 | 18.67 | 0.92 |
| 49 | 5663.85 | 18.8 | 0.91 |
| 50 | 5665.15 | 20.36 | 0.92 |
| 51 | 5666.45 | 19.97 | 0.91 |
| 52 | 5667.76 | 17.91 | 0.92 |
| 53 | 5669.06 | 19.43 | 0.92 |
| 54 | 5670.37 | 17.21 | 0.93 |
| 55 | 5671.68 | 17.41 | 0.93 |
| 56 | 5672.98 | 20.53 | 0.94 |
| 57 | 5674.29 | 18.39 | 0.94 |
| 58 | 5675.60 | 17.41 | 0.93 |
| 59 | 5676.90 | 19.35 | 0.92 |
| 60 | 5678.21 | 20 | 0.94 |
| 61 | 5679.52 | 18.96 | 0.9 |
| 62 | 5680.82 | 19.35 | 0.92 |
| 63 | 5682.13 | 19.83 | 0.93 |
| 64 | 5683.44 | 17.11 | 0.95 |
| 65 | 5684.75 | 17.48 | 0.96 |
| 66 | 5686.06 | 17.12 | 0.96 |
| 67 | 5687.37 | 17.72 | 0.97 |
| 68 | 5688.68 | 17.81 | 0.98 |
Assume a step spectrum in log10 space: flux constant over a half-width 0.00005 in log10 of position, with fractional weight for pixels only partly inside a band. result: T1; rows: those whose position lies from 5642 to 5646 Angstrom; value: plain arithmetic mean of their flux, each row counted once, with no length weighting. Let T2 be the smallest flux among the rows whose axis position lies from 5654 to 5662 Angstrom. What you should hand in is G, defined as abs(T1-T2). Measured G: 0.8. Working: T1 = 19.5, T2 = 18.75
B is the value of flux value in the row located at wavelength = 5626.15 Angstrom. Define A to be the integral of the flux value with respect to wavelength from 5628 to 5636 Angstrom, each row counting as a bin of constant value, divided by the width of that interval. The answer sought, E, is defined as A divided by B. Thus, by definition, 0.94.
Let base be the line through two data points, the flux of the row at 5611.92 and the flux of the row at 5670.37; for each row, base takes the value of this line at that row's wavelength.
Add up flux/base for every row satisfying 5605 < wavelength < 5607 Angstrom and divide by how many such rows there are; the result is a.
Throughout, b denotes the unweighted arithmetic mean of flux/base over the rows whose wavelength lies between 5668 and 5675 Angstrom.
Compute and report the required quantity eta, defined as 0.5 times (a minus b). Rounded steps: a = 1.02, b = 1.08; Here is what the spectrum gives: -0.03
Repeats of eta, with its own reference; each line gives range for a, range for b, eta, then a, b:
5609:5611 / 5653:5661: -0.06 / 0.98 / 1.11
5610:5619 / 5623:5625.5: 0.01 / 0.99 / 0.96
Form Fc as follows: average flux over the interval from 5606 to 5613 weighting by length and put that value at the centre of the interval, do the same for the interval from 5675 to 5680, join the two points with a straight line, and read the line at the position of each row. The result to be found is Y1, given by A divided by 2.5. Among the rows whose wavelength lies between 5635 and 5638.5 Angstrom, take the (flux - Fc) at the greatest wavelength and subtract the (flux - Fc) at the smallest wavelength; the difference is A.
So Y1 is -0.1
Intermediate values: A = -0.1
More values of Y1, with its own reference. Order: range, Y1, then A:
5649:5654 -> -0.2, -0.5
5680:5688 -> -0.7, -1.7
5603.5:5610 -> -0.4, -1.1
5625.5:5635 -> -0.6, -1.5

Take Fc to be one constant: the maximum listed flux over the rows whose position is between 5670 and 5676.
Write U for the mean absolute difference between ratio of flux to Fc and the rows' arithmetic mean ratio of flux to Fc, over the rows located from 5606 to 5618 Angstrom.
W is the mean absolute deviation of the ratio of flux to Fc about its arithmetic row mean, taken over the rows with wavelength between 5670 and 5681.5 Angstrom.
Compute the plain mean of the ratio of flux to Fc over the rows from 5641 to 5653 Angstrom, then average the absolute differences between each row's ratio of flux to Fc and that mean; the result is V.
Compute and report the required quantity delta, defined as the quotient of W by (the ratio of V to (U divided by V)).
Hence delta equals 1.57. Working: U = 0.0357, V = 0.033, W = 0.049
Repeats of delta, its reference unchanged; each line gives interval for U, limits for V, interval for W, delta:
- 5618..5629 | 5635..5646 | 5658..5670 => 1.84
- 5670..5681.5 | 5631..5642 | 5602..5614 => 1.89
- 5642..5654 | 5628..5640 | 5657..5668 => 2.79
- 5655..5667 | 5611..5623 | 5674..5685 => 2.08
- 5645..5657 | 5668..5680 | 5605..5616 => 0.45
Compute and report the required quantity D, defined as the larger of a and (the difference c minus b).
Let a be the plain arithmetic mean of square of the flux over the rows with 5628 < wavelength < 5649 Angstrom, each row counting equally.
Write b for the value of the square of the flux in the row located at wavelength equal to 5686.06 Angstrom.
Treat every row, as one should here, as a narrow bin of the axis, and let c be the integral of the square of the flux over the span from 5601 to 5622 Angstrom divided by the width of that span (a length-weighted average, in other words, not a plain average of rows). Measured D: 351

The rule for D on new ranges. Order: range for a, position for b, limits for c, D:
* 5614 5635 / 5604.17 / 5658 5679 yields 328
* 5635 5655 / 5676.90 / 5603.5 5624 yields 354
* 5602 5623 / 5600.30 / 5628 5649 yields 330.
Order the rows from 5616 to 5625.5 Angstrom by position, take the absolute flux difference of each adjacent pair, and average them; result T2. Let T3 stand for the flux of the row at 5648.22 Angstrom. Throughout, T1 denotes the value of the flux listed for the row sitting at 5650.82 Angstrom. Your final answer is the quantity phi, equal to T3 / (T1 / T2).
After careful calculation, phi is 1.03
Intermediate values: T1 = 16.31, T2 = 0.91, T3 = 18.48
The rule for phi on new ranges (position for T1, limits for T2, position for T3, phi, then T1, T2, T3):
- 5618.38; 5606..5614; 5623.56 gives 1.26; 17.66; 1.33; 16.67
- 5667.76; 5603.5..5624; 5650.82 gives 0.98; 17.91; 1.08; 16.31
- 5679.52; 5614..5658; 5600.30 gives 0.81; 18.96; 0.86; 17.92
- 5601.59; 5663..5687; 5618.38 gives 1.29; 17.85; 1.30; 17.66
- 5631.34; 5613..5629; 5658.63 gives 1.14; 17.83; 1.00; 20.36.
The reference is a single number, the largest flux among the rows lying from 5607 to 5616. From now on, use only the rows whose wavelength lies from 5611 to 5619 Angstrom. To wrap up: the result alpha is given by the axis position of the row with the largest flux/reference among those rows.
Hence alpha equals 5613.21 Angstrom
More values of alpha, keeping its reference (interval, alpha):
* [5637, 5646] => 5644.32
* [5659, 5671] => 5665.15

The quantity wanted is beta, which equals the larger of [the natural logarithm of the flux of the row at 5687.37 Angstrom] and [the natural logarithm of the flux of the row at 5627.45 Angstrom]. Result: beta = 2.95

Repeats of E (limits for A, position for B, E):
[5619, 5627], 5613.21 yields 0.99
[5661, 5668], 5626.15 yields 1.00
